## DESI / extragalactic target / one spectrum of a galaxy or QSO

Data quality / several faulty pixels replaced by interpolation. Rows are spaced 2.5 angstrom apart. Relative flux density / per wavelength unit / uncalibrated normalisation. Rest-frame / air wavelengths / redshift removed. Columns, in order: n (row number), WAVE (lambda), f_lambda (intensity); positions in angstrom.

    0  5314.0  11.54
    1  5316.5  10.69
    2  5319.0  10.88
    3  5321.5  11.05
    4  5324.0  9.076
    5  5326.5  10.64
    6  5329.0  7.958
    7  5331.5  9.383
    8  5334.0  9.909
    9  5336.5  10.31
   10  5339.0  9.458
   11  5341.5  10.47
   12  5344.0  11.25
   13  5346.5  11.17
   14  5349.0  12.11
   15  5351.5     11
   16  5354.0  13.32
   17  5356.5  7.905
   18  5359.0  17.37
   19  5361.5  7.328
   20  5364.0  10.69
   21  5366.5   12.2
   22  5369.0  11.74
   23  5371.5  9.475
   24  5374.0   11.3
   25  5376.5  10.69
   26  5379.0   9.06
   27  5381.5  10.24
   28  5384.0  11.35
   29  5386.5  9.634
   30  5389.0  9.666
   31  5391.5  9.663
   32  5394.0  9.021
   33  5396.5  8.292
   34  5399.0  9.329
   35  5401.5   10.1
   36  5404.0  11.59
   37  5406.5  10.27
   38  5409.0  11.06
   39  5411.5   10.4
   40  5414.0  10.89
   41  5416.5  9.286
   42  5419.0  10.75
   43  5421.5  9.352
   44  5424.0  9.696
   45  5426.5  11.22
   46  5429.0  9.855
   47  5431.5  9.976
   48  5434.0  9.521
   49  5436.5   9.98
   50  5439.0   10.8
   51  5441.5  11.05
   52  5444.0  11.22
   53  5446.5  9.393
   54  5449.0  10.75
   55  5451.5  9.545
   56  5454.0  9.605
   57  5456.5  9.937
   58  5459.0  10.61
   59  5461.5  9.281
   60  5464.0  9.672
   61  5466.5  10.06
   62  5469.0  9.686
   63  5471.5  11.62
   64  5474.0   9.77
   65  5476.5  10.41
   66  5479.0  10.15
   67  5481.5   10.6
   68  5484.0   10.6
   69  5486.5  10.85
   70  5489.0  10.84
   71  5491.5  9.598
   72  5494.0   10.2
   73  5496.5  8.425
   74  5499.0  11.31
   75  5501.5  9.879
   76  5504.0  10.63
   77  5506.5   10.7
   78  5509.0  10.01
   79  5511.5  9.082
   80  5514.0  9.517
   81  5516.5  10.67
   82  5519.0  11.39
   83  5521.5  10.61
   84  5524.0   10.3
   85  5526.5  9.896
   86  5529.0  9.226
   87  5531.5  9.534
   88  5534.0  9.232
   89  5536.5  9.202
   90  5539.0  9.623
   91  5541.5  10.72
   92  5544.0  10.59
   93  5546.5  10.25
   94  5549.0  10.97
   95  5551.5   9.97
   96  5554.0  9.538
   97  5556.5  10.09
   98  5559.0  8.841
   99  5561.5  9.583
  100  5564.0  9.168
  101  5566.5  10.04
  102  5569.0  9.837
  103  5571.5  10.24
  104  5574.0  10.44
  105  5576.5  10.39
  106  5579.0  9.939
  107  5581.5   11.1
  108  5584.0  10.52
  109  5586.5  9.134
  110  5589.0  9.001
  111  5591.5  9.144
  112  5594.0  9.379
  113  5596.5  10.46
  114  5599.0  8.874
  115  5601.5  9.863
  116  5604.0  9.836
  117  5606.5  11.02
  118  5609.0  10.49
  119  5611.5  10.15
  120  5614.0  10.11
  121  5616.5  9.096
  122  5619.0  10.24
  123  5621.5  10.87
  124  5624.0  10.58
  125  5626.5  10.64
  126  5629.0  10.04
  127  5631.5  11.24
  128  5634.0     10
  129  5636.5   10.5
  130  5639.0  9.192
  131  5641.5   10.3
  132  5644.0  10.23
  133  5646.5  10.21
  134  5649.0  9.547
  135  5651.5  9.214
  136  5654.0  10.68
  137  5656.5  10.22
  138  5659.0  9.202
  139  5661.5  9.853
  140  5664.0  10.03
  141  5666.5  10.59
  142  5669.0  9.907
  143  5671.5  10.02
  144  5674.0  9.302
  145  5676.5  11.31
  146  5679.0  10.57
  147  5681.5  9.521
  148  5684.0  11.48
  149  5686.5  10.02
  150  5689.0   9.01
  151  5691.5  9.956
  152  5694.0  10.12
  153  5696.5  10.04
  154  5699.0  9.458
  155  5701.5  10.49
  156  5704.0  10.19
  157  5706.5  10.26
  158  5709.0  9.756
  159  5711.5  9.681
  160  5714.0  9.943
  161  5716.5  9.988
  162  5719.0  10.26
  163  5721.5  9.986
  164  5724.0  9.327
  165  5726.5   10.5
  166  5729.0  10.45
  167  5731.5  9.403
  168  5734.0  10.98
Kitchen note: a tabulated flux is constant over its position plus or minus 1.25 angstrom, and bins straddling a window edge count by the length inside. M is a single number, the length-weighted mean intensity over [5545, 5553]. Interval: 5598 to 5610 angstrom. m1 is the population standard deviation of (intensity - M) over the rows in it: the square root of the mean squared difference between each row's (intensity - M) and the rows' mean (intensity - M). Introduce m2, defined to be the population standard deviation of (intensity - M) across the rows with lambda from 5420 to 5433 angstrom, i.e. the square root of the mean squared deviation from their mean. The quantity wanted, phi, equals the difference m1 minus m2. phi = 0.08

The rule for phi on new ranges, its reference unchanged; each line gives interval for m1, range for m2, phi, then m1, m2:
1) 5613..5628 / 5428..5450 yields -0.06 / 0.58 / 0.64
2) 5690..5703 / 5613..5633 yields -0.27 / 0.33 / 0.61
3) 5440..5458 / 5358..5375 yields -2.14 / 0.71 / 2.86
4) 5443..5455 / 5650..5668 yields 0.19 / 0.74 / 0.55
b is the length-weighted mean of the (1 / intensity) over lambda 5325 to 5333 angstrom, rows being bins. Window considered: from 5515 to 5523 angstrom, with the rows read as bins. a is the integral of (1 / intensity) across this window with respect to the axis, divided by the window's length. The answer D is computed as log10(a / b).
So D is -0.069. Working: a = 0.092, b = 0.109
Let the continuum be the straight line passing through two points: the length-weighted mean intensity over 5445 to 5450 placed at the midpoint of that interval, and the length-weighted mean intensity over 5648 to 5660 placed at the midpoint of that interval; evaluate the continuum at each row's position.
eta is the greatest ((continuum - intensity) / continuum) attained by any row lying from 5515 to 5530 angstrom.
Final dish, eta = 0.08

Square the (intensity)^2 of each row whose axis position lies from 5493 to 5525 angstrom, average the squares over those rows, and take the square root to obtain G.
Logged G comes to 106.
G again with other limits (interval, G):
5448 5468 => 99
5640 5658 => 102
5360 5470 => 105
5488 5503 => 103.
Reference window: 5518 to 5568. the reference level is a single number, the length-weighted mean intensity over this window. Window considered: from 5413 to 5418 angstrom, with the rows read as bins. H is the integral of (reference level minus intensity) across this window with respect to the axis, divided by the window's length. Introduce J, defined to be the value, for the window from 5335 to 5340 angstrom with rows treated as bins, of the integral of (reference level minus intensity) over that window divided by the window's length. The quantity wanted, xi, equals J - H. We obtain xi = 0.2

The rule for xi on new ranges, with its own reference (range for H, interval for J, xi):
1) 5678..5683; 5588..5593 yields 1.0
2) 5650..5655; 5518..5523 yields -1.1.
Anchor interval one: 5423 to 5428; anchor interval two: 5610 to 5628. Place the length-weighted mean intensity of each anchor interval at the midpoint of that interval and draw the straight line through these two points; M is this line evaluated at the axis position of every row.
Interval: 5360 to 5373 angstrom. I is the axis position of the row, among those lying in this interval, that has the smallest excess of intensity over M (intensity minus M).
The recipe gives 5361.5 angstrom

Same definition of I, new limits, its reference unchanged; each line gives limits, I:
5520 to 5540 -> 5536.5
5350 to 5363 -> 5361.5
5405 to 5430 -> 5416.5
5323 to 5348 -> 5329.0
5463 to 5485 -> 5464.0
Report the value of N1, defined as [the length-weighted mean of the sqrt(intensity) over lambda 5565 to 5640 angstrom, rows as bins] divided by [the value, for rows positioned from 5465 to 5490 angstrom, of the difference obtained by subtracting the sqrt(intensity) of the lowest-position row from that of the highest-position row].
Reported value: 26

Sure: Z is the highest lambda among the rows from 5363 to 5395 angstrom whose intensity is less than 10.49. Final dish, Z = 5394.0 angstrom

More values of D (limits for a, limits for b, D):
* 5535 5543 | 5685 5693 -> -0.005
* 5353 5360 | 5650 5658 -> -0.058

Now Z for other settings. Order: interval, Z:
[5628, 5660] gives 5659.0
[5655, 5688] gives 5686.5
